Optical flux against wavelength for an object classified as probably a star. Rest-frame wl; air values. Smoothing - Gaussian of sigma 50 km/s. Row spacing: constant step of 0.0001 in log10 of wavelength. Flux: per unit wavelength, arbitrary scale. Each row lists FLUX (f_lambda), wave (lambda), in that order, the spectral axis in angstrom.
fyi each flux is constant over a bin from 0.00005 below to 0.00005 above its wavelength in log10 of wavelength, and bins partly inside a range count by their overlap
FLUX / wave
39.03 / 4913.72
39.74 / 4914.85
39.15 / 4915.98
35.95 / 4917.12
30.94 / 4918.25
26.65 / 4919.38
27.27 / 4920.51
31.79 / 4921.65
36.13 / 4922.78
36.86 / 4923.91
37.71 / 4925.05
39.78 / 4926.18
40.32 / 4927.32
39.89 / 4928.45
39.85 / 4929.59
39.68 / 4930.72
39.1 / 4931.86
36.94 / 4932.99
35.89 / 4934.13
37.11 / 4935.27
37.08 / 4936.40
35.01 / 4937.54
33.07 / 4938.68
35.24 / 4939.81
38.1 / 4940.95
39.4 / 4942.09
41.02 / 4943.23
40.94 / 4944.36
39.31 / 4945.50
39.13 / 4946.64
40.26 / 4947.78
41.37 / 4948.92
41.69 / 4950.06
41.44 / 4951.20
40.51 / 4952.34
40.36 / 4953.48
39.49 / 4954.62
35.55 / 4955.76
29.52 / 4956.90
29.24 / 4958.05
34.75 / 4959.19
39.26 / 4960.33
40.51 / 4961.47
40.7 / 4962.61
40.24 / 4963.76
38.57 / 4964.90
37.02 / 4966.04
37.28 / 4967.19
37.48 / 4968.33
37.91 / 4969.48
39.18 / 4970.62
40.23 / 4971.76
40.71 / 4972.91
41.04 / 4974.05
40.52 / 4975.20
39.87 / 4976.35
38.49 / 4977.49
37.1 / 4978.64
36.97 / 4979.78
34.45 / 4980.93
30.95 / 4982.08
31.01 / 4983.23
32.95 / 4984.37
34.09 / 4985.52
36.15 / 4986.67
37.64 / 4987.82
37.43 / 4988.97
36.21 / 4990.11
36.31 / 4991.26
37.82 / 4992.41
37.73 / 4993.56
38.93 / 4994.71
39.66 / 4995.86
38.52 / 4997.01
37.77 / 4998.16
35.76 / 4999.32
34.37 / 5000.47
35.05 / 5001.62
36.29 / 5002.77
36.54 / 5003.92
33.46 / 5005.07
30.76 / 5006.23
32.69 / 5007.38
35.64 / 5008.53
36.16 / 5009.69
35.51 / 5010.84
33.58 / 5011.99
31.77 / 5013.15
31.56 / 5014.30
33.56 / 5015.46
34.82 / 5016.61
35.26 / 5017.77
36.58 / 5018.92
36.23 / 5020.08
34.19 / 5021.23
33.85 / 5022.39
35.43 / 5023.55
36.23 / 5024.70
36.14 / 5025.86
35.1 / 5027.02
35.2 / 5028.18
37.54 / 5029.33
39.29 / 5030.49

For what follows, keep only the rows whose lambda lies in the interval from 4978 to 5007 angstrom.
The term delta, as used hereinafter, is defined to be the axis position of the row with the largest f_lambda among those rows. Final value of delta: 4995.86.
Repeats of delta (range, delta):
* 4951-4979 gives 4951.20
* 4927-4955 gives 4950.06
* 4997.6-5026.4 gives 4998.16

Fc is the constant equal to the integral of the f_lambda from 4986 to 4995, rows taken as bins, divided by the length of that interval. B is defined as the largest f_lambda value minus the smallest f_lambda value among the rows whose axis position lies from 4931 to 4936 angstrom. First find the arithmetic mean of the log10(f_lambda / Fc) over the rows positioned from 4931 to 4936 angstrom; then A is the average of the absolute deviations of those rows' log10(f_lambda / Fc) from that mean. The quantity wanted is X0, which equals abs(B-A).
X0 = 3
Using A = 0.011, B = 3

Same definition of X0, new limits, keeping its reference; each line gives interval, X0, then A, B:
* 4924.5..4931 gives 3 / 0.007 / 3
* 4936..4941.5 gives 5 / 0.018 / 5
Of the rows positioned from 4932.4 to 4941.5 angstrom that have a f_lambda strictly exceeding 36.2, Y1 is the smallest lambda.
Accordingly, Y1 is 4932.99 angstrom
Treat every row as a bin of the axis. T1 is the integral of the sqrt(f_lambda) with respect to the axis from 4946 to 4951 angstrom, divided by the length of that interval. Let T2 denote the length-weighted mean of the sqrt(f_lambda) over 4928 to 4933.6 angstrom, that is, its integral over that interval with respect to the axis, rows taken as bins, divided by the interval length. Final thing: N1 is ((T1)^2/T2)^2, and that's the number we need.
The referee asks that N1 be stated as 42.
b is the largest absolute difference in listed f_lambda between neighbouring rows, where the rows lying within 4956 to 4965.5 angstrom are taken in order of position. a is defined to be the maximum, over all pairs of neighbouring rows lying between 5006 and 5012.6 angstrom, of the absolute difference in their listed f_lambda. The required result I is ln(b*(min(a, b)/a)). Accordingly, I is 2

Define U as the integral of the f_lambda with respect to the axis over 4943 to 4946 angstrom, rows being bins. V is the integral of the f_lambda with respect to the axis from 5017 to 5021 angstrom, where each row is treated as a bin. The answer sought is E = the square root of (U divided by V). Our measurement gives 0.92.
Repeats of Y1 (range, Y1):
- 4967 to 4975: 4967.19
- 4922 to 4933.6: 4923.91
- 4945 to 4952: 4945.50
